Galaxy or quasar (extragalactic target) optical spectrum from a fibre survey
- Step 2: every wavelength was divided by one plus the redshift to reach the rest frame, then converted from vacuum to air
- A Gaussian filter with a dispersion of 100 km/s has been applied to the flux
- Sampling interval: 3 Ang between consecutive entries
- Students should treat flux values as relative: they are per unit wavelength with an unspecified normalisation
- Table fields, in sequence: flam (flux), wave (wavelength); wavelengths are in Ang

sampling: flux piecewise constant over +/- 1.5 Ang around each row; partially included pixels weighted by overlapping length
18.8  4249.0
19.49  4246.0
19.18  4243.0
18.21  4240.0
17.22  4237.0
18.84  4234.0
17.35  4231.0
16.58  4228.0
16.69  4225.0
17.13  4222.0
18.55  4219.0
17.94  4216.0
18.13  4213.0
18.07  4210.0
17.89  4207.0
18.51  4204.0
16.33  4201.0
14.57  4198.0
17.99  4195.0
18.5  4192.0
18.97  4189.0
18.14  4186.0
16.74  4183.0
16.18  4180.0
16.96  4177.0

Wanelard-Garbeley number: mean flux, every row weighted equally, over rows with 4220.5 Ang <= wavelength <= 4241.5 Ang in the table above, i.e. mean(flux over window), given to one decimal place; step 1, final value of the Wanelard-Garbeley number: 17.4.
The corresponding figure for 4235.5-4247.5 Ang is 18.5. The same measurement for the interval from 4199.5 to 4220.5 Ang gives 17.9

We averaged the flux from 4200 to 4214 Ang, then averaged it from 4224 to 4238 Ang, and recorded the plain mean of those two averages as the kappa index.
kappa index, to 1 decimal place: 17.6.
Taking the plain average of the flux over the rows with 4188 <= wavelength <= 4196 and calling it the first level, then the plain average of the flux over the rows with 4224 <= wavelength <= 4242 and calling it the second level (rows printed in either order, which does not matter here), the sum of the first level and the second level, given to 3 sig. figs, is 36.0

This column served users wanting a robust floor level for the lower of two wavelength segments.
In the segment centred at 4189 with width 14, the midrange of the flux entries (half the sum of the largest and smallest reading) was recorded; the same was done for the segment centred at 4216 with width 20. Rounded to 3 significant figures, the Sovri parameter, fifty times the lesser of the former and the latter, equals 881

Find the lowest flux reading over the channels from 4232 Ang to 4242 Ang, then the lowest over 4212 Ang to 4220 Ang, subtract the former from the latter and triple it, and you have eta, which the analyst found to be 2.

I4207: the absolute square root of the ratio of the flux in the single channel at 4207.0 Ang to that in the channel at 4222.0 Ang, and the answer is 1.02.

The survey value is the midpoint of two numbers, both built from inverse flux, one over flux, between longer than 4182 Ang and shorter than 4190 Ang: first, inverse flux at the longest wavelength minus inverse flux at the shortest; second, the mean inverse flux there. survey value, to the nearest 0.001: 0.024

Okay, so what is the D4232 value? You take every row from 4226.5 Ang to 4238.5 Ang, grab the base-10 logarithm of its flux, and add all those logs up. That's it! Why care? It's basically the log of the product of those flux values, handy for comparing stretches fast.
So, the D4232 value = 5.0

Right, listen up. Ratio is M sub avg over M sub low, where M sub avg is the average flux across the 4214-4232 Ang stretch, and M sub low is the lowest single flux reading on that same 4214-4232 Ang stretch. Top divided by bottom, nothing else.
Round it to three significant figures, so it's 1.05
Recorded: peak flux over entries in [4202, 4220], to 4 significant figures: 18.55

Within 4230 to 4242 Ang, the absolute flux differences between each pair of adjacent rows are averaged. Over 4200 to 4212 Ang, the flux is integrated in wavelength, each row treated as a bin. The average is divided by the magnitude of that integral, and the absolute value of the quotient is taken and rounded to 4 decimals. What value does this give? 0.0064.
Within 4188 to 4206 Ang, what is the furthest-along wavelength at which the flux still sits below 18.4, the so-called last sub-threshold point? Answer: 4201.0 Ang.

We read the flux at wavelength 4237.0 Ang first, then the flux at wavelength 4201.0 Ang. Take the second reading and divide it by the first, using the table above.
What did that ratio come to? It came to 0.95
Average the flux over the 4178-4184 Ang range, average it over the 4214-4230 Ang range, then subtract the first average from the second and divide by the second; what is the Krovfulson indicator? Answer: 0.05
